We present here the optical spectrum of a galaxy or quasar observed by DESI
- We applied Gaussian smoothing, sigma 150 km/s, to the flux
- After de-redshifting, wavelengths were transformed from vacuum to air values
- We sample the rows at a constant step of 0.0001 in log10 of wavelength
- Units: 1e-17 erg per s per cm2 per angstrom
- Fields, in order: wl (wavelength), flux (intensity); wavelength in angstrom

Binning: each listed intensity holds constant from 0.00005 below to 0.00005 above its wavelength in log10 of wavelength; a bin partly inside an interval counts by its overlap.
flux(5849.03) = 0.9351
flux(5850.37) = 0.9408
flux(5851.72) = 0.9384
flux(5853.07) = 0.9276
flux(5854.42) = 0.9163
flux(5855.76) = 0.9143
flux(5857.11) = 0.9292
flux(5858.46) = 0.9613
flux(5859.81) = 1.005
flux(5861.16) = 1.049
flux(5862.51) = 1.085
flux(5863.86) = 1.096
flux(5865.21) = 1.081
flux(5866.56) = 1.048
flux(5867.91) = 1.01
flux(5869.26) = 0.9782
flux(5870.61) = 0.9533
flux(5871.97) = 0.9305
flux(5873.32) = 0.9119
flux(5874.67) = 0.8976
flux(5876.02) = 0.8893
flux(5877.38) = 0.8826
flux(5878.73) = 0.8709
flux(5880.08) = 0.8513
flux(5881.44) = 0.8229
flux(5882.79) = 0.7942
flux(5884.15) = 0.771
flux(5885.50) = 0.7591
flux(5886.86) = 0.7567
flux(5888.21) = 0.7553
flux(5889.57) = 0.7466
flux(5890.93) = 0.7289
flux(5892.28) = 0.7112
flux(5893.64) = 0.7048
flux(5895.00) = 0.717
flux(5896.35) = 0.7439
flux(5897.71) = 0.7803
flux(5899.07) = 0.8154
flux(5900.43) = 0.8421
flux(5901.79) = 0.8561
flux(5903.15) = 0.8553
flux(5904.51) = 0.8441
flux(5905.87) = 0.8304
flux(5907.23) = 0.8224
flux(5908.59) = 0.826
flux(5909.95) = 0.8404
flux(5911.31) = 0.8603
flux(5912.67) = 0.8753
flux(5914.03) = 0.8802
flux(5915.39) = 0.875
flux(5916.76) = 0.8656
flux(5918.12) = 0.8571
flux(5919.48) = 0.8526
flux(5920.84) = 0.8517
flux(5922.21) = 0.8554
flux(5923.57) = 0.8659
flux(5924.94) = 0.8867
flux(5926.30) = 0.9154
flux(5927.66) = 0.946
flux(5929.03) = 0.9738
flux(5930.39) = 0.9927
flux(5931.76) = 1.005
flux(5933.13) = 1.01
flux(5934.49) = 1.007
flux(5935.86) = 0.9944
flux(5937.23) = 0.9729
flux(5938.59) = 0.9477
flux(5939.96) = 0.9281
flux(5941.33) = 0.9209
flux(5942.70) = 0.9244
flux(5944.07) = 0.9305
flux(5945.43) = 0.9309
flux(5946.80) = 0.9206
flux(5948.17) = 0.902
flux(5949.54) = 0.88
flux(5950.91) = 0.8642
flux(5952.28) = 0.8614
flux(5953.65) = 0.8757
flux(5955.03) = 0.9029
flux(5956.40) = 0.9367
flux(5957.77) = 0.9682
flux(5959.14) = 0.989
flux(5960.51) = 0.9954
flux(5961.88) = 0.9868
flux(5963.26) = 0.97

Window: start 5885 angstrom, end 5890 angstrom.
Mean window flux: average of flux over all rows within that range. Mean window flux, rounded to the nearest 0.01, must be 0.75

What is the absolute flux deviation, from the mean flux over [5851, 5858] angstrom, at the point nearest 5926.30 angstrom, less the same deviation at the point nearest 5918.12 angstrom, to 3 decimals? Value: -0.058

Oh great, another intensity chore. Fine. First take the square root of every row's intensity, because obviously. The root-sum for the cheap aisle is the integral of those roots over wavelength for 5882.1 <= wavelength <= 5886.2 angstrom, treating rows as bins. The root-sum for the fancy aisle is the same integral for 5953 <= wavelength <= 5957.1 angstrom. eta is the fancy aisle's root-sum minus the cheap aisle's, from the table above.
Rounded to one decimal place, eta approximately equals 0.3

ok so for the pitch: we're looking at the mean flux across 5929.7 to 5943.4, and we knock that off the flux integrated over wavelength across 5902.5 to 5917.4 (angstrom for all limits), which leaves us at 12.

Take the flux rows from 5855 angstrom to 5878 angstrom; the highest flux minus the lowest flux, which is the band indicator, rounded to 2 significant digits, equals 0.21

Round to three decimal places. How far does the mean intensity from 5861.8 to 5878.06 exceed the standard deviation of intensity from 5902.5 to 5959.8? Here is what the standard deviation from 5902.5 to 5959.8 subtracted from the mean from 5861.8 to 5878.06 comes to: 0.925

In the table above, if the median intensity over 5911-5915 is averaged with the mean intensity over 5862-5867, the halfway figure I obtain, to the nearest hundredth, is 0.98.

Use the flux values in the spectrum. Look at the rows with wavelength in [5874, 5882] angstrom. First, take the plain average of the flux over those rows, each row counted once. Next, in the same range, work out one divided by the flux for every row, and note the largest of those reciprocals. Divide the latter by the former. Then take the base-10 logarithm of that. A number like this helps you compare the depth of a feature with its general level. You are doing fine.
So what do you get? 0.15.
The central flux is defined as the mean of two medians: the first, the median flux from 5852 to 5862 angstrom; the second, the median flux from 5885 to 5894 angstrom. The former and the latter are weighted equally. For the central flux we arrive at 0.838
